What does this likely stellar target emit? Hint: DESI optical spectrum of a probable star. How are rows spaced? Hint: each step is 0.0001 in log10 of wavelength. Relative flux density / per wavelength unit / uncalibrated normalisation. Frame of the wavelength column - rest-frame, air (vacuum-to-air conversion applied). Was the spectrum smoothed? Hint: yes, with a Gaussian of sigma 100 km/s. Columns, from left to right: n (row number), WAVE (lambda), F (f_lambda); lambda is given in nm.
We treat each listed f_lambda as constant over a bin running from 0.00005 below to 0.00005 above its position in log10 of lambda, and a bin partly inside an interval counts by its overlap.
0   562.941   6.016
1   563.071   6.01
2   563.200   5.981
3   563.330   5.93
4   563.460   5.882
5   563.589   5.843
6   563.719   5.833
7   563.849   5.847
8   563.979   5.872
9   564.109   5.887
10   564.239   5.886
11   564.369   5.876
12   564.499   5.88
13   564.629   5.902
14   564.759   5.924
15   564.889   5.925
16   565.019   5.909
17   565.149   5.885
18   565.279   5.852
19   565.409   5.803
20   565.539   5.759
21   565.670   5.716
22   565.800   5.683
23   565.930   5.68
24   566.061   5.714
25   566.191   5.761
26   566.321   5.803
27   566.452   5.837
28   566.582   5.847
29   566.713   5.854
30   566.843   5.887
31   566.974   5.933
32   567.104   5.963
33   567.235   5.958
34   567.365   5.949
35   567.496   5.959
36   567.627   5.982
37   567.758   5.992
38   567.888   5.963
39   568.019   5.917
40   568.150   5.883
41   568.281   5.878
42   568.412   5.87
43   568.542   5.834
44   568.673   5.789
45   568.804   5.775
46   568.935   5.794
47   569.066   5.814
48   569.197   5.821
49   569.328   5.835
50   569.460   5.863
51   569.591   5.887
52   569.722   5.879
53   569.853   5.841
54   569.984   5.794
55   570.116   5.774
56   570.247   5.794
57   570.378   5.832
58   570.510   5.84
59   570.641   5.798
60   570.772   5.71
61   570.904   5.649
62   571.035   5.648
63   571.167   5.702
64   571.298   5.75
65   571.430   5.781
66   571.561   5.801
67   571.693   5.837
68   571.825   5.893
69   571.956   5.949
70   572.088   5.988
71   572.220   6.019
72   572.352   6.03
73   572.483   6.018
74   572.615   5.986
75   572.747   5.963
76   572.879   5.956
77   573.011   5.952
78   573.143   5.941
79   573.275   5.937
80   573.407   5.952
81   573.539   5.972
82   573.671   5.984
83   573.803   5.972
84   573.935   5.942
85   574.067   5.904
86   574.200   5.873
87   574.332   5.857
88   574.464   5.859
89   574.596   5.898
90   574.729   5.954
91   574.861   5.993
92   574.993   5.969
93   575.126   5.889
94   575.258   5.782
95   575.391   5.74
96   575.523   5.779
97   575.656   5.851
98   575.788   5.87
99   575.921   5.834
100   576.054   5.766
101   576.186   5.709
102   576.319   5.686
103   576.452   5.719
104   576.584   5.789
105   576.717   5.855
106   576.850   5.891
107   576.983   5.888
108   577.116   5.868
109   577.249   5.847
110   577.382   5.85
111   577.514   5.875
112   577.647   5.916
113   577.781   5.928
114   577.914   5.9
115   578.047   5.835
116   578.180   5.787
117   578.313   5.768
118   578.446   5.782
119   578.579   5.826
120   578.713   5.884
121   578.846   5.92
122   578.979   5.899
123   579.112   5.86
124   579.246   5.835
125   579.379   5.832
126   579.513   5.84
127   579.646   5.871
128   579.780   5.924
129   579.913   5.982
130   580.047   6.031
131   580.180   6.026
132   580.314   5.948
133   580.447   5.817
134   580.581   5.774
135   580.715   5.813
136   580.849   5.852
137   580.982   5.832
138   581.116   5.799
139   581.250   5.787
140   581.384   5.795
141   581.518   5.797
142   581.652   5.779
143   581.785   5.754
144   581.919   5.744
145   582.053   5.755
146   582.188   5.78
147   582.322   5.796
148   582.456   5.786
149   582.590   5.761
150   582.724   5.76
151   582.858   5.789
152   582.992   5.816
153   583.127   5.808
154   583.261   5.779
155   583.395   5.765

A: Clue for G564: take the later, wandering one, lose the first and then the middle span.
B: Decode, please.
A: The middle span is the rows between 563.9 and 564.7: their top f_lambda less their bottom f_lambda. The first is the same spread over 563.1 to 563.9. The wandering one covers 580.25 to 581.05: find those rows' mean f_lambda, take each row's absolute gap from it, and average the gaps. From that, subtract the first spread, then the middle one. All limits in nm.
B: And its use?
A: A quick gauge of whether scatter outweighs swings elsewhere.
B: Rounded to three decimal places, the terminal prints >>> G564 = -0.138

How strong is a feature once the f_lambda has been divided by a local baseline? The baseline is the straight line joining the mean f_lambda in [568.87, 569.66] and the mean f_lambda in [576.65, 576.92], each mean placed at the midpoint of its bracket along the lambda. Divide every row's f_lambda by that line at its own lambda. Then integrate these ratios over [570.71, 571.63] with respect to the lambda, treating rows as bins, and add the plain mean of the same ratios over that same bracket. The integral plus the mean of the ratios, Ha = 1.88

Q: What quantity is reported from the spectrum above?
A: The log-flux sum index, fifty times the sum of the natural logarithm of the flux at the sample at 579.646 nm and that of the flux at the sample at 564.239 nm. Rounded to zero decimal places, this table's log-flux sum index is 177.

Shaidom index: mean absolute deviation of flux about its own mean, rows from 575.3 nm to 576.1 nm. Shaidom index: 0.045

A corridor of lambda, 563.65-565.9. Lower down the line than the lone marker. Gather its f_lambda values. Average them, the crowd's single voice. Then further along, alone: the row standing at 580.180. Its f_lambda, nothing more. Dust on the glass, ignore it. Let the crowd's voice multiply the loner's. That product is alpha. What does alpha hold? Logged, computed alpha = 35.2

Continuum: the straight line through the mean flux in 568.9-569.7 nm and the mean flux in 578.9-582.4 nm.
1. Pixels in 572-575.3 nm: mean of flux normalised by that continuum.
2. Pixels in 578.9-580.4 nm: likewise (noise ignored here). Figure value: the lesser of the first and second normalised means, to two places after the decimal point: 1.01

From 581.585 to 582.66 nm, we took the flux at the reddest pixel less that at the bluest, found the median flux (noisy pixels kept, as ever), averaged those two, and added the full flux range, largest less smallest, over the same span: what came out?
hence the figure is 2.93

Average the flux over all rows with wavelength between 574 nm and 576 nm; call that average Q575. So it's 5.87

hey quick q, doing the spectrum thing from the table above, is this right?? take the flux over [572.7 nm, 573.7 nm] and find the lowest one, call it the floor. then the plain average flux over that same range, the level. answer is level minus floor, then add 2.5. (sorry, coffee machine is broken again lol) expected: 2.52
